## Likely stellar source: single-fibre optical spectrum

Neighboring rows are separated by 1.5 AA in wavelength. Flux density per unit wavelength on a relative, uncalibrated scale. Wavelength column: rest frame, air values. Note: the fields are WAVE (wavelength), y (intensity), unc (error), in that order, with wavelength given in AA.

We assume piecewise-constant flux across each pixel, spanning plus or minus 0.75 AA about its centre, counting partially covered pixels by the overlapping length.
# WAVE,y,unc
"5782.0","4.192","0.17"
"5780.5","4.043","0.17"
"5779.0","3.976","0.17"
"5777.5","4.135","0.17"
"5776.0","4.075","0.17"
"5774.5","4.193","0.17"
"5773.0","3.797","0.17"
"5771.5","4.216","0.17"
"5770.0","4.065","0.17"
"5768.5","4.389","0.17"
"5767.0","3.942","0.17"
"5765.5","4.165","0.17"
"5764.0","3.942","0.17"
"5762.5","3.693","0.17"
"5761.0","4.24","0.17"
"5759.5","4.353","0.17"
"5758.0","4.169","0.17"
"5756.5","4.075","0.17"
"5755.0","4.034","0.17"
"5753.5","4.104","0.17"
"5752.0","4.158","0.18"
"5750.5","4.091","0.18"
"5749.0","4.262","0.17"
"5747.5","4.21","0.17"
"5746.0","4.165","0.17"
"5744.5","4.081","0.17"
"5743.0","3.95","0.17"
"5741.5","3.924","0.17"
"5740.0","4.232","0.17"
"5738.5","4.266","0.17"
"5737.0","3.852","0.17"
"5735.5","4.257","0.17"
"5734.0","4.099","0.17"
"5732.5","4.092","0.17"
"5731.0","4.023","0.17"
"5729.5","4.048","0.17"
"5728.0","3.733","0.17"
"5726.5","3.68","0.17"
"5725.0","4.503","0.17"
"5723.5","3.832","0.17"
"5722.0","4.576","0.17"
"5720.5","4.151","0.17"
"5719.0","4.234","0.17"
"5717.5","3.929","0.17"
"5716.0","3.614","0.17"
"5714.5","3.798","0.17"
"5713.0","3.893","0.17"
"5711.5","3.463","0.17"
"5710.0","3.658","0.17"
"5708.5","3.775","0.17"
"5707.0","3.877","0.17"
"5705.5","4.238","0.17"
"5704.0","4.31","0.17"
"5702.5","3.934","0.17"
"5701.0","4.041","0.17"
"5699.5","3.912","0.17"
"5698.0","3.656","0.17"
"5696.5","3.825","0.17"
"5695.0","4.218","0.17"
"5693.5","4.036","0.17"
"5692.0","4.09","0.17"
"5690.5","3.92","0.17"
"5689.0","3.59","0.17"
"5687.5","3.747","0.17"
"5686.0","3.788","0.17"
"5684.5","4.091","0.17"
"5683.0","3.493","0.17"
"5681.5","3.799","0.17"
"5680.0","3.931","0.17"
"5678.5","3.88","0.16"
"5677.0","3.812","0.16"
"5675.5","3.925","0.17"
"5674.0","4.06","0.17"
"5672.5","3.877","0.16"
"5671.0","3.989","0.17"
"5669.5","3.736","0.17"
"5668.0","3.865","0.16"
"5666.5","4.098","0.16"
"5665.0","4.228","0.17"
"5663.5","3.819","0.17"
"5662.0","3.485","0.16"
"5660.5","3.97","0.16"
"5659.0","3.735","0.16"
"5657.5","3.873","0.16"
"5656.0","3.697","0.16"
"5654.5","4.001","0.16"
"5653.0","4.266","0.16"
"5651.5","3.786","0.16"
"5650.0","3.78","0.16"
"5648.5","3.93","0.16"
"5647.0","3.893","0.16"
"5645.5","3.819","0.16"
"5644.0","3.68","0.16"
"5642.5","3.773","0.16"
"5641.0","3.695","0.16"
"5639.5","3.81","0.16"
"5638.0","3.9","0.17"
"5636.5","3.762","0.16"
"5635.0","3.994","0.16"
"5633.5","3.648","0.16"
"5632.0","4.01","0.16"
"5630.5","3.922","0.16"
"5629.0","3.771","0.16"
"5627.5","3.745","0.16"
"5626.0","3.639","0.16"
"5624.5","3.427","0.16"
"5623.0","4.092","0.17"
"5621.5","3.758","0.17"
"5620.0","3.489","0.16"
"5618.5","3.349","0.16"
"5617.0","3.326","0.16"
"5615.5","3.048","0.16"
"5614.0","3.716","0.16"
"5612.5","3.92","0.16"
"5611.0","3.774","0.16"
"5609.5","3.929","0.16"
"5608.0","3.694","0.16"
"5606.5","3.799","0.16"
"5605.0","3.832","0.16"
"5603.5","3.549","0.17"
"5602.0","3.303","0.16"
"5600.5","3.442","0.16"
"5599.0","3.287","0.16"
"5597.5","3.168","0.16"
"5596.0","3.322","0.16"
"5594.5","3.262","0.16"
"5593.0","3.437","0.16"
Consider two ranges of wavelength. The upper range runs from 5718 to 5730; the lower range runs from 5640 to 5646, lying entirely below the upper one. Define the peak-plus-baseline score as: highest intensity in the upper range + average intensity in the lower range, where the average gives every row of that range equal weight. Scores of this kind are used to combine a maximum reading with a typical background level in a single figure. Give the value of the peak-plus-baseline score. 8.3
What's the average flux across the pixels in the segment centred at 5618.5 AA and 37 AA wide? 3.68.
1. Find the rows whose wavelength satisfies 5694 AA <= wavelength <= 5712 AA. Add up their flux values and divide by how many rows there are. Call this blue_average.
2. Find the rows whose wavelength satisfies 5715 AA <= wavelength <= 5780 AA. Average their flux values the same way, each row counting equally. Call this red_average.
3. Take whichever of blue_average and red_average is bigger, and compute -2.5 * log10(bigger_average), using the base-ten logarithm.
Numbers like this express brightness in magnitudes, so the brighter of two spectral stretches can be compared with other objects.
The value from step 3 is -1.53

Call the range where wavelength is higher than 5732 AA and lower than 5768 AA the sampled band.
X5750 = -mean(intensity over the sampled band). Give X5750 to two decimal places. -4.10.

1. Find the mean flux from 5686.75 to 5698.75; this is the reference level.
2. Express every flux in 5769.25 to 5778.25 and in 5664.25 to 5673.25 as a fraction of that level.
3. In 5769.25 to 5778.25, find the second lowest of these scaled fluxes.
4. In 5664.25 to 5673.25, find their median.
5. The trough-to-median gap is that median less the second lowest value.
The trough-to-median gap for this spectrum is -0.034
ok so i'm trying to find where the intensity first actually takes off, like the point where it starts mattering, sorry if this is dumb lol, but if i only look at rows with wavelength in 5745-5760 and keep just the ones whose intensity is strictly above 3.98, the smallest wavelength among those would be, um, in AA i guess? 5746.0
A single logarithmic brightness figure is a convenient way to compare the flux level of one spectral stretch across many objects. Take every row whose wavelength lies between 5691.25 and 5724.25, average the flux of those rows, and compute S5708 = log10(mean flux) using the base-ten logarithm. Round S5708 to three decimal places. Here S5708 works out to 0.597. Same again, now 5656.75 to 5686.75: 0.588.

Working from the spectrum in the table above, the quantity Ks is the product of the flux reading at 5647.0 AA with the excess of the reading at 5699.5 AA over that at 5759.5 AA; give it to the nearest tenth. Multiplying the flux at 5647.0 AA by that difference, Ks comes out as -1.7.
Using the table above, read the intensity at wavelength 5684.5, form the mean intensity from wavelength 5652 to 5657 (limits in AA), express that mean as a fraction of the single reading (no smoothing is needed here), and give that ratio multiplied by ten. 9.7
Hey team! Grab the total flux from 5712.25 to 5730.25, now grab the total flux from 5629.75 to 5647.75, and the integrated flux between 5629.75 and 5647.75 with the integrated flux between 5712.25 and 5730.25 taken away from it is -3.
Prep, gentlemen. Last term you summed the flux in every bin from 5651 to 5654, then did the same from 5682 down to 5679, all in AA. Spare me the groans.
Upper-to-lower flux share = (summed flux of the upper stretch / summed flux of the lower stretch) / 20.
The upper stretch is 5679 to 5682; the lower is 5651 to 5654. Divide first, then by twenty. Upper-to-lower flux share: 0.048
